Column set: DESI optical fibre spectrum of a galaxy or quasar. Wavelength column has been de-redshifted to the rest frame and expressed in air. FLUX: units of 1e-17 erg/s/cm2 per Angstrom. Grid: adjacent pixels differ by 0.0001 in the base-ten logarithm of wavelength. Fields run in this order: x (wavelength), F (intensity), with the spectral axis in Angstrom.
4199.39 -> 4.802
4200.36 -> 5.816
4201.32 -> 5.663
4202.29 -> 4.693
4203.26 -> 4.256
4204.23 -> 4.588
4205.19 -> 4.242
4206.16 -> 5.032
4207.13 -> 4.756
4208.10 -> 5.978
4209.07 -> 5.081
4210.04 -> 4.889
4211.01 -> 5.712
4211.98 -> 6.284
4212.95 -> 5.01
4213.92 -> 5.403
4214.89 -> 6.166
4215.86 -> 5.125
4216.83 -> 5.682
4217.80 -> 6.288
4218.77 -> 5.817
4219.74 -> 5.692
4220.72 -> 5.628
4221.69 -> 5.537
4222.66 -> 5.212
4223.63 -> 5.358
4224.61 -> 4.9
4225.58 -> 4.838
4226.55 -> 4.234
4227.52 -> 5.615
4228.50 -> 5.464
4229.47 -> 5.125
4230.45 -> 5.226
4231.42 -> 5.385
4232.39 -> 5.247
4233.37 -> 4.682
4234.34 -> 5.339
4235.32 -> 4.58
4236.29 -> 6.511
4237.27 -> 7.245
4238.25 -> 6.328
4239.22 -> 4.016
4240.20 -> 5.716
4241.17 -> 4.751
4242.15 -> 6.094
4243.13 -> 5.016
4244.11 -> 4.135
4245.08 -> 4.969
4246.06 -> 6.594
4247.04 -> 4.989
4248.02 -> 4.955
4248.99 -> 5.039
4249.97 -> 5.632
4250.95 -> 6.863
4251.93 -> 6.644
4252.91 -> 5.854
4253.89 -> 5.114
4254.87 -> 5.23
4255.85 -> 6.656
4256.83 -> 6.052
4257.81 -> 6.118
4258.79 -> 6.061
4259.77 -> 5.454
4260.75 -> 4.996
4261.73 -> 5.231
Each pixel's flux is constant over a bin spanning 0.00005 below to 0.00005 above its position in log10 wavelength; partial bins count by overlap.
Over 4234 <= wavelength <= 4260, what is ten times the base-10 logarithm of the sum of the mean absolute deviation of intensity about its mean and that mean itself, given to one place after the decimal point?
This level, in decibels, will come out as 8.0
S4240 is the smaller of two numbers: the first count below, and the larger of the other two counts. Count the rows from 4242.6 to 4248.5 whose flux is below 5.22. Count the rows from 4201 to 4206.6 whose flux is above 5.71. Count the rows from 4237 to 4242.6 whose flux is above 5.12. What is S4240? 4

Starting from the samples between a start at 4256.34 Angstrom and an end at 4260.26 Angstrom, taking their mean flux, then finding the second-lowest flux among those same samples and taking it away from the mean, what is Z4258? -0.13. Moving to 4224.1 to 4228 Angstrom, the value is 0.06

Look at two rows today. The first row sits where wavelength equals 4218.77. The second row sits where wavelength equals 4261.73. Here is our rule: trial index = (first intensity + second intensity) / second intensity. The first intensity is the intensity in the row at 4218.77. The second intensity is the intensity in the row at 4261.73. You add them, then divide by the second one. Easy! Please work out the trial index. 2.11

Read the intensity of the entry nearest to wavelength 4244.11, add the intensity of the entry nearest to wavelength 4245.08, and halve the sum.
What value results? 4.6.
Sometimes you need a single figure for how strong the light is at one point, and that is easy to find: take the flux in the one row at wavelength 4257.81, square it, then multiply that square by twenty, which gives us 749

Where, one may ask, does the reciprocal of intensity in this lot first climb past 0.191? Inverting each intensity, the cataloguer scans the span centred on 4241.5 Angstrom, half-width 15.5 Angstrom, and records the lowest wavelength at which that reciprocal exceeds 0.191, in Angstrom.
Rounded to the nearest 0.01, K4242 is 4226.55 Angstrom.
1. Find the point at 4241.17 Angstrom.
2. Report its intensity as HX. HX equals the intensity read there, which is 4.751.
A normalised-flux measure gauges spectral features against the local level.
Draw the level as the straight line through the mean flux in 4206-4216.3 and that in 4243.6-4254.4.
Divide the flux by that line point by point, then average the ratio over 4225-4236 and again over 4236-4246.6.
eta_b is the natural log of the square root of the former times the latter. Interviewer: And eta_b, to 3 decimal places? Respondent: -0.031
